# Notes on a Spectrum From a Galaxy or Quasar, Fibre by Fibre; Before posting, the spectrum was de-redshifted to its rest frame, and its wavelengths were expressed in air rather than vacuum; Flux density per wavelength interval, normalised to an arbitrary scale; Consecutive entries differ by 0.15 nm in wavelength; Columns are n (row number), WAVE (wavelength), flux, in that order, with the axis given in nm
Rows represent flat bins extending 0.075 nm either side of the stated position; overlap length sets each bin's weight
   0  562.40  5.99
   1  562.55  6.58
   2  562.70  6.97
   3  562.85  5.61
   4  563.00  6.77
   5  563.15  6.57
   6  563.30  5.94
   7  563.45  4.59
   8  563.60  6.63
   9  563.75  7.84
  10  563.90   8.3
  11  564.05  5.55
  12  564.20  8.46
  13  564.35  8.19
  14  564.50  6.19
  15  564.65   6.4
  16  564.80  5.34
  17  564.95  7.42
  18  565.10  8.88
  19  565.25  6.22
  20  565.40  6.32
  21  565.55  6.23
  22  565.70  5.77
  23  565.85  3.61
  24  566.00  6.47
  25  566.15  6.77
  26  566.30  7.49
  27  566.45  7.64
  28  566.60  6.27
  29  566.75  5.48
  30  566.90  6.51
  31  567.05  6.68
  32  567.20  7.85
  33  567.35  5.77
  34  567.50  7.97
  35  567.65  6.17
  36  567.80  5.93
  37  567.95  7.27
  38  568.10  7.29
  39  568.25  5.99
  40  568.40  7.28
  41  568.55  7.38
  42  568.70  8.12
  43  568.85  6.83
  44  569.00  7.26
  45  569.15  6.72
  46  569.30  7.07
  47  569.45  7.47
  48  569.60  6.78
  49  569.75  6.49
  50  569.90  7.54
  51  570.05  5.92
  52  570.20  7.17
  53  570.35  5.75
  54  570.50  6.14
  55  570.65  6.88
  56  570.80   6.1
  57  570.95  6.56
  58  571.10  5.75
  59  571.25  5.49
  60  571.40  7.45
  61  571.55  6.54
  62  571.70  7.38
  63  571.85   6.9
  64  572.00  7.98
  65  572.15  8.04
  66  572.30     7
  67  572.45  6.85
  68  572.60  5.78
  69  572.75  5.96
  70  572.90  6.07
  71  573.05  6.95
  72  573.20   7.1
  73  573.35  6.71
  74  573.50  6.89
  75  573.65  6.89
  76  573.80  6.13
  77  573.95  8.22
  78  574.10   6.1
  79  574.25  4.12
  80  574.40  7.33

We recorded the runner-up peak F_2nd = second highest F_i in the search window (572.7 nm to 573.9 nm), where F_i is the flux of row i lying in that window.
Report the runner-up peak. 6.95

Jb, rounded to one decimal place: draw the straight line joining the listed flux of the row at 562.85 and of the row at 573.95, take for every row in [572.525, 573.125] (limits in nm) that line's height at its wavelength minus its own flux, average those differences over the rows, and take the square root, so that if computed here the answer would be 1.3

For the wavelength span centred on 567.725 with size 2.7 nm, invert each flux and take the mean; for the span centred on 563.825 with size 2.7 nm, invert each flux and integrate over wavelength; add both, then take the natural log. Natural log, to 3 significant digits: -0.585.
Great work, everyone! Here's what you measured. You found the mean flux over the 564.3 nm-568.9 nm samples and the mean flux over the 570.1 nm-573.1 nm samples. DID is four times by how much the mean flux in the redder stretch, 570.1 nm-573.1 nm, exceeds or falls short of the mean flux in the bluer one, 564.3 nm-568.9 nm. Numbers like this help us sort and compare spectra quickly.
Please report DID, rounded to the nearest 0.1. -0.3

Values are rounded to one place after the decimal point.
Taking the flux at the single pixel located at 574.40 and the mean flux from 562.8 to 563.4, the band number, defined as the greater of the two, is 7.3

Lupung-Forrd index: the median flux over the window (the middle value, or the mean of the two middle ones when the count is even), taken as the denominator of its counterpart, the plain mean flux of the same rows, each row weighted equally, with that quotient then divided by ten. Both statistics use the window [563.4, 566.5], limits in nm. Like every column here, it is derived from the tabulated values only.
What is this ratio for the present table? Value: 0.103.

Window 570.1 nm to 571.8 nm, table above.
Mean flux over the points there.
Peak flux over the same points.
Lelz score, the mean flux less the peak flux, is -0.98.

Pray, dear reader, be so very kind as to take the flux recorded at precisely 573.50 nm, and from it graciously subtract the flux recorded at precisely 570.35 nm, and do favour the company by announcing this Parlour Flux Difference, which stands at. 1.1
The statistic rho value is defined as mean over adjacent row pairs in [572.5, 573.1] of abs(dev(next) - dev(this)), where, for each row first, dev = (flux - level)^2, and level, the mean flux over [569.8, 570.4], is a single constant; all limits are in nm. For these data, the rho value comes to 0.2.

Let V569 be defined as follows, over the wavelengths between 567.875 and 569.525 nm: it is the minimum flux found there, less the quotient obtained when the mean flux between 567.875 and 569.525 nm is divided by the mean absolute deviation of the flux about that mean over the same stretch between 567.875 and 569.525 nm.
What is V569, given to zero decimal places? -14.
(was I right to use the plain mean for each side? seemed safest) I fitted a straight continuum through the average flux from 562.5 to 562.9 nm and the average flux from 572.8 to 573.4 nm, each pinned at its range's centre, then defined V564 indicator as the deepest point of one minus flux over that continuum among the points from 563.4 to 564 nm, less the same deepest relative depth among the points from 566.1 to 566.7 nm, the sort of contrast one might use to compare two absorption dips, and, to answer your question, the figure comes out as 0.25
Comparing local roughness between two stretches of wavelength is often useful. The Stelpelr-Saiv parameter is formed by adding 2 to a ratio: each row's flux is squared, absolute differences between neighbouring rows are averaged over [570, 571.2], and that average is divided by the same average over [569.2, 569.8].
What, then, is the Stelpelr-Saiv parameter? 3.6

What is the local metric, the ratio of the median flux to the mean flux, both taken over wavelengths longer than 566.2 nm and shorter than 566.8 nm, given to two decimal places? 1.02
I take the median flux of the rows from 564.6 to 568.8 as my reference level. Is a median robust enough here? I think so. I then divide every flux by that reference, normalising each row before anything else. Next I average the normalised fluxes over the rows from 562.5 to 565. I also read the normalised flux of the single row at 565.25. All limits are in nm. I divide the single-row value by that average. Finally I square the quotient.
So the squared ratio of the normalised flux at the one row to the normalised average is 0.87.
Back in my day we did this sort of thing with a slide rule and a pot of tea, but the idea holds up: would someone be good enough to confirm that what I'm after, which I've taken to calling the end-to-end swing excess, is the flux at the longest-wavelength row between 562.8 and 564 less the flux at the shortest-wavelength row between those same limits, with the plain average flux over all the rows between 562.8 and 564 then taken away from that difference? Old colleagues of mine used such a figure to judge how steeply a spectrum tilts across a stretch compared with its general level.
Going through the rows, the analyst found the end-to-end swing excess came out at -3.8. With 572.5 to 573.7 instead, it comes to -5.4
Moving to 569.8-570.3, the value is -7.2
